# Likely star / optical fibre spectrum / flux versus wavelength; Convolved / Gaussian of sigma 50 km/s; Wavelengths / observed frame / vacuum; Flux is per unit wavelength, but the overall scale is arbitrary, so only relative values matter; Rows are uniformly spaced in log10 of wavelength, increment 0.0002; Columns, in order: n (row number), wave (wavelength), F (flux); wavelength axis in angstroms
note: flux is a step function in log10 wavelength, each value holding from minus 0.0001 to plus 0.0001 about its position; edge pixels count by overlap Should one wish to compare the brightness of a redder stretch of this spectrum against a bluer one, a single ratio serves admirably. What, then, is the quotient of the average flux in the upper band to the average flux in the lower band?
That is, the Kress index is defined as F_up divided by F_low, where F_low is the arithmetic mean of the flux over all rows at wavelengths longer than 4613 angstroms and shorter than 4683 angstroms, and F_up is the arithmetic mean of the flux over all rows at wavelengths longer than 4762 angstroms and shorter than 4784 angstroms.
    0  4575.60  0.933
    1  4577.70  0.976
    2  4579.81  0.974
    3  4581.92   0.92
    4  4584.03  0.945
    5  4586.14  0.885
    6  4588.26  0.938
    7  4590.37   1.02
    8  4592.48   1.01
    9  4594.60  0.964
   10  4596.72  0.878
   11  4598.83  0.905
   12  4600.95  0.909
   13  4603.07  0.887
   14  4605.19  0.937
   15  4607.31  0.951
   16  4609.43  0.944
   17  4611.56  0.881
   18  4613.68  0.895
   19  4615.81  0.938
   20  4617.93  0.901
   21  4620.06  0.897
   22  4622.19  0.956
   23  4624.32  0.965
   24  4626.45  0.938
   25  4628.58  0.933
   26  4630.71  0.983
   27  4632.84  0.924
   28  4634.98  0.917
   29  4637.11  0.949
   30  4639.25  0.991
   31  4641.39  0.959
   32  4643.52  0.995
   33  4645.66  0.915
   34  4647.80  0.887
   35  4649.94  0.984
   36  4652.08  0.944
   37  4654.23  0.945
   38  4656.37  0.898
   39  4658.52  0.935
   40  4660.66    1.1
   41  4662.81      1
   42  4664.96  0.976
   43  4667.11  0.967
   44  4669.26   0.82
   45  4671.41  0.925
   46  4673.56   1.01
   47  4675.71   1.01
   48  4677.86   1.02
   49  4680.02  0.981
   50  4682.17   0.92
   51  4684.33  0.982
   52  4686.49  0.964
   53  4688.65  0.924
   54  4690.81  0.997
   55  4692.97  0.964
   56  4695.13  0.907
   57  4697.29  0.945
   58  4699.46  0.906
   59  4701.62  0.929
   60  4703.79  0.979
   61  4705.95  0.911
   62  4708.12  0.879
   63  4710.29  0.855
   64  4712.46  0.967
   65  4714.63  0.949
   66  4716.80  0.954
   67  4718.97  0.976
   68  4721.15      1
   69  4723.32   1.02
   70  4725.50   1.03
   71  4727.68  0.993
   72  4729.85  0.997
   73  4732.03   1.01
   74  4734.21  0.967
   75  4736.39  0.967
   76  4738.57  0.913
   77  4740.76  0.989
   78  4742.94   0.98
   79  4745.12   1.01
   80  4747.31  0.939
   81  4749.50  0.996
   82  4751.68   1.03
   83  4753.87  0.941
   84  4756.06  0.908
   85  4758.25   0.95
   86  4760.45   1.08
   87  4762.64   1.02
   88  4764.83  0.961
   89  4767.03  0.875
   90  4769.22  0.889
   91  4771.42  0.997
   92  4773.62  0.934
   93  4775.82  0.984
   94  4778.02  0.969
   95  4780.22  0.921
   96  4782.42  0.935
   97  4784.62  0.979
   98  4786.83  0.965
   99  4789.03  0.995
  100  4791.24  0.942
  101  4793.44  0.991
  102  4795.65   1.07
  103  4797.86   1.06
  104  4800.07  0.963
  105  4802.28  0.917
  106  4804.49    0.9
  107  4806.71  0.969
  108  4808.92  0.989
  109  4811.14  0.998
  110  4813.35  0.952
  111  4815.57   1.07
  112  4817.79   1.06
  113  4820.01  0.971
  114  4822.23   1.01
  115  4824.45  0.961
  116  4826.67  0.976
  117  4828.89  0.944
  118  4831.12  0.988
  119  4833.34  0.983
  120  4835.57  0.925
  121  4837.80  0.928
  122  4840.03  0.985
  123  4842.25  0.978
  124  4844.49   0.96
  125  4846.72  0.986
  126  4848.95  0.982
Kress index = 1.00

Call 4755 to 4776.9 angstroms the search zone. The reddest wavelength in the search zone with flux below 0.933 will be 4769.22 angstroms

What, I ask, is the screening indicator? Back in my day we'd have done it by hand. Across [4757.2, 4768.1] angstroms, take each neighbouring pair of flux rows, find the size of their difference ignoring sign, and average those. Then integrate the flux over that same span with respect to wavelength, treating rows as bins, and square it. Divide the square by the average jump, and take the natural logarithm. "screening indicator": 7.2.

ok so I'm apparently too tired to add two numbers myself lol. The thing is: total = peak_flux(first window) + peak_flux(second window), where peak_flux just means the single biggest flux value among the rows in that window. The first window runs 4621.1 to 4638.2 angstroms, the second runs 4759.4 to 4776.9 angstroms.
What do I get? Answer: 2.06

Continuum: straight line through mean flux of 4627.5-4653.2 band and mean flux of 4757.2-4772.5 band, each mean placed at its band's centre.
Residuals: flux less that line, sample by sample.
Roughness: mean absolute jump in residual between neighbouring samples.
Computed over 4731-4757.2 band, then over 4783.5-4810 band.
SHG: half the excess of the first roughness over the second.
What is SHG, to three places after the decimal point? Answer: 0.001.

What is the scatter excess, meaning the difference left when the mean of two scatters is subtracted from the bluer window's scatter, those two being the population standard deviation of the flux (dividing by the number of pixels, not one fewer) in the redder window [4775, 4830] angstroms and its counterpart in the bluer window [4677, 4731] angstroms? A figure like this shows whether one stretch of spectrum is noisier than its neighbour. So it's -0.0005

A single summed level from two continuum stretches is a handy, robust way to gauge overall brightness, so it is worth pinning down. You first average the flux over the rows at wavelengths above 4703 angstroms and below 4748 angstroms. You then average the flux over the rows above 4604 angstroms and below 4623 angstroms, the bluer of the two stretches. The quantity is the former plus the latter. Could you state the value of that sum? 1.89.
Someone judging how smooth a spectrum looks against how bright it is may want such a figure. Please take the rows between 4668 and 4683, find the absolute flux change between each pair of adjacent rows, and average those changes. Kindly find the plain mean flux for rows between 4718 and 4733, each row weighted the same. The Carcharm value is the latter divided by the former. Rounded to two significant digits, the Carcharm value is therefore 20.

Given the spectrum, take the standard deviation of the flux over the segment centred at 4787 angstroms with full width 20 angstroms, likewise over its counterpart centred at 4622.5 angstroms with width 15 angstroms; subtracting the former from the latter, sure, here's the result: -0.018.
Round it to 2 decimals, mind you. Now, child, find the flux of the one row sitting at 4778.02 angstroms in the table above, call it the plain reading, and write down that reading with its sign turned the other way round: -0.97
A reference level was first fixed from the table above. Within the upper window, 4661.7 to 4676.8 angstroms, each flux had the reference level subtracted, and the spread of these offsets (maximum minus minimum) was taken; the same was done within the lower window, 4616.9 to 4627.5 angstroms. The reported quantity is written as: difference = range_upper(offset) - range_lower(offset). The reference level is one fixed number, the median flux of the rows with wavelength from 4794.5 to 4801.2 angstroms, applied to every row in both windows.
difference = 0.122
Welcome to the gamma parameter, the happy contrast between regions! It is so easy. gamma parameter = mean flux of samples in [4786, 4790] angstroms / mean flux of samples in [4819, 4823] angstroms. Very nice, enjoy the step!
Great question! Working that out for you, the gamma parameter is 0.99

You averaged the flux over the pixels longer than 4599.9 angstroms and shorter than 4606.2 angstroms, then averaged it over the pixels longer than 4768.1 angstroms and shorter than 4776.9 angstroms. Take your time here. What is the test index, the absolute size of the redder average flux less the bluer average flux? 0.040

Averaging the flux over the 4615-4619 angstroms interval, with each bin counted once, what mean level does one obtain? 0.919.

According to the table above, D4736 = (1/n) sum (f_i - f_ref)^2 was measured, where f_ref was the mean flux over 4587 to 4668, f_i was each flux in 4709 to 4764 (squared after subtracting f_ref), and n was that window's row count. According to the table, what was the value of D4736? 0.0032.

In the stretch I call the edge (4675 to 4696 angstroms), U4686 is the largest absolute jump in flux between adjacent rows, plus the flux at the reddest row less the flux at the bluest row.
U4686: -0.030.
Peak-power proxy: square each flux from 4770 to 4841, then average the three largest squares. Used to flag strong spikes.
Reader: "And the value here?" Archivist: 1.14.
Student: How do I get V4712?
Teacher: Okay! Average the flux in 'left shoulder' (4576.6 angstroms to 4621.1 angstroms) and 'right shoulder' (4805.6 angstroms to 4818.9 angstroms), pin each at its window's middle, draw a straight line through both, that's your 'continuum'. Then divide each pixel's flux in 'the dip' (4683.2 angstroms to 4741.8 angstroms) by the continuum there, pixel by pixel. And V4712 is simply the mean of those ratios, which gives 0.987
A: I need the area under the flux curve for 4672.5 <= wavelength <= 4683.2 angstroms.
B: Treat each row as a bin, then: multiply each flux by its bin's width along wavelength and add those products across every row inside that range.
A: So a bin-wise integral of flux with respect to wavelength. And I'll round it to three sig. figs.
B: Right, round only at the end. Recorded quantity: 10.6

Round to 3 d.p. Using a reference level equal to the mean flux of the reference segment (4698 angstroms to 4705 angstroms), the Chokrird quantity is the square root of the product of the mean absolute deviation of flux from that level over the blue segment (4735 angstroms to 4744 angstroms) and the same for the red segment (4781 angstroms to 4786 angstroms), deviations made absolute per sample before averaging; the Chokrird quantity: 0.028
